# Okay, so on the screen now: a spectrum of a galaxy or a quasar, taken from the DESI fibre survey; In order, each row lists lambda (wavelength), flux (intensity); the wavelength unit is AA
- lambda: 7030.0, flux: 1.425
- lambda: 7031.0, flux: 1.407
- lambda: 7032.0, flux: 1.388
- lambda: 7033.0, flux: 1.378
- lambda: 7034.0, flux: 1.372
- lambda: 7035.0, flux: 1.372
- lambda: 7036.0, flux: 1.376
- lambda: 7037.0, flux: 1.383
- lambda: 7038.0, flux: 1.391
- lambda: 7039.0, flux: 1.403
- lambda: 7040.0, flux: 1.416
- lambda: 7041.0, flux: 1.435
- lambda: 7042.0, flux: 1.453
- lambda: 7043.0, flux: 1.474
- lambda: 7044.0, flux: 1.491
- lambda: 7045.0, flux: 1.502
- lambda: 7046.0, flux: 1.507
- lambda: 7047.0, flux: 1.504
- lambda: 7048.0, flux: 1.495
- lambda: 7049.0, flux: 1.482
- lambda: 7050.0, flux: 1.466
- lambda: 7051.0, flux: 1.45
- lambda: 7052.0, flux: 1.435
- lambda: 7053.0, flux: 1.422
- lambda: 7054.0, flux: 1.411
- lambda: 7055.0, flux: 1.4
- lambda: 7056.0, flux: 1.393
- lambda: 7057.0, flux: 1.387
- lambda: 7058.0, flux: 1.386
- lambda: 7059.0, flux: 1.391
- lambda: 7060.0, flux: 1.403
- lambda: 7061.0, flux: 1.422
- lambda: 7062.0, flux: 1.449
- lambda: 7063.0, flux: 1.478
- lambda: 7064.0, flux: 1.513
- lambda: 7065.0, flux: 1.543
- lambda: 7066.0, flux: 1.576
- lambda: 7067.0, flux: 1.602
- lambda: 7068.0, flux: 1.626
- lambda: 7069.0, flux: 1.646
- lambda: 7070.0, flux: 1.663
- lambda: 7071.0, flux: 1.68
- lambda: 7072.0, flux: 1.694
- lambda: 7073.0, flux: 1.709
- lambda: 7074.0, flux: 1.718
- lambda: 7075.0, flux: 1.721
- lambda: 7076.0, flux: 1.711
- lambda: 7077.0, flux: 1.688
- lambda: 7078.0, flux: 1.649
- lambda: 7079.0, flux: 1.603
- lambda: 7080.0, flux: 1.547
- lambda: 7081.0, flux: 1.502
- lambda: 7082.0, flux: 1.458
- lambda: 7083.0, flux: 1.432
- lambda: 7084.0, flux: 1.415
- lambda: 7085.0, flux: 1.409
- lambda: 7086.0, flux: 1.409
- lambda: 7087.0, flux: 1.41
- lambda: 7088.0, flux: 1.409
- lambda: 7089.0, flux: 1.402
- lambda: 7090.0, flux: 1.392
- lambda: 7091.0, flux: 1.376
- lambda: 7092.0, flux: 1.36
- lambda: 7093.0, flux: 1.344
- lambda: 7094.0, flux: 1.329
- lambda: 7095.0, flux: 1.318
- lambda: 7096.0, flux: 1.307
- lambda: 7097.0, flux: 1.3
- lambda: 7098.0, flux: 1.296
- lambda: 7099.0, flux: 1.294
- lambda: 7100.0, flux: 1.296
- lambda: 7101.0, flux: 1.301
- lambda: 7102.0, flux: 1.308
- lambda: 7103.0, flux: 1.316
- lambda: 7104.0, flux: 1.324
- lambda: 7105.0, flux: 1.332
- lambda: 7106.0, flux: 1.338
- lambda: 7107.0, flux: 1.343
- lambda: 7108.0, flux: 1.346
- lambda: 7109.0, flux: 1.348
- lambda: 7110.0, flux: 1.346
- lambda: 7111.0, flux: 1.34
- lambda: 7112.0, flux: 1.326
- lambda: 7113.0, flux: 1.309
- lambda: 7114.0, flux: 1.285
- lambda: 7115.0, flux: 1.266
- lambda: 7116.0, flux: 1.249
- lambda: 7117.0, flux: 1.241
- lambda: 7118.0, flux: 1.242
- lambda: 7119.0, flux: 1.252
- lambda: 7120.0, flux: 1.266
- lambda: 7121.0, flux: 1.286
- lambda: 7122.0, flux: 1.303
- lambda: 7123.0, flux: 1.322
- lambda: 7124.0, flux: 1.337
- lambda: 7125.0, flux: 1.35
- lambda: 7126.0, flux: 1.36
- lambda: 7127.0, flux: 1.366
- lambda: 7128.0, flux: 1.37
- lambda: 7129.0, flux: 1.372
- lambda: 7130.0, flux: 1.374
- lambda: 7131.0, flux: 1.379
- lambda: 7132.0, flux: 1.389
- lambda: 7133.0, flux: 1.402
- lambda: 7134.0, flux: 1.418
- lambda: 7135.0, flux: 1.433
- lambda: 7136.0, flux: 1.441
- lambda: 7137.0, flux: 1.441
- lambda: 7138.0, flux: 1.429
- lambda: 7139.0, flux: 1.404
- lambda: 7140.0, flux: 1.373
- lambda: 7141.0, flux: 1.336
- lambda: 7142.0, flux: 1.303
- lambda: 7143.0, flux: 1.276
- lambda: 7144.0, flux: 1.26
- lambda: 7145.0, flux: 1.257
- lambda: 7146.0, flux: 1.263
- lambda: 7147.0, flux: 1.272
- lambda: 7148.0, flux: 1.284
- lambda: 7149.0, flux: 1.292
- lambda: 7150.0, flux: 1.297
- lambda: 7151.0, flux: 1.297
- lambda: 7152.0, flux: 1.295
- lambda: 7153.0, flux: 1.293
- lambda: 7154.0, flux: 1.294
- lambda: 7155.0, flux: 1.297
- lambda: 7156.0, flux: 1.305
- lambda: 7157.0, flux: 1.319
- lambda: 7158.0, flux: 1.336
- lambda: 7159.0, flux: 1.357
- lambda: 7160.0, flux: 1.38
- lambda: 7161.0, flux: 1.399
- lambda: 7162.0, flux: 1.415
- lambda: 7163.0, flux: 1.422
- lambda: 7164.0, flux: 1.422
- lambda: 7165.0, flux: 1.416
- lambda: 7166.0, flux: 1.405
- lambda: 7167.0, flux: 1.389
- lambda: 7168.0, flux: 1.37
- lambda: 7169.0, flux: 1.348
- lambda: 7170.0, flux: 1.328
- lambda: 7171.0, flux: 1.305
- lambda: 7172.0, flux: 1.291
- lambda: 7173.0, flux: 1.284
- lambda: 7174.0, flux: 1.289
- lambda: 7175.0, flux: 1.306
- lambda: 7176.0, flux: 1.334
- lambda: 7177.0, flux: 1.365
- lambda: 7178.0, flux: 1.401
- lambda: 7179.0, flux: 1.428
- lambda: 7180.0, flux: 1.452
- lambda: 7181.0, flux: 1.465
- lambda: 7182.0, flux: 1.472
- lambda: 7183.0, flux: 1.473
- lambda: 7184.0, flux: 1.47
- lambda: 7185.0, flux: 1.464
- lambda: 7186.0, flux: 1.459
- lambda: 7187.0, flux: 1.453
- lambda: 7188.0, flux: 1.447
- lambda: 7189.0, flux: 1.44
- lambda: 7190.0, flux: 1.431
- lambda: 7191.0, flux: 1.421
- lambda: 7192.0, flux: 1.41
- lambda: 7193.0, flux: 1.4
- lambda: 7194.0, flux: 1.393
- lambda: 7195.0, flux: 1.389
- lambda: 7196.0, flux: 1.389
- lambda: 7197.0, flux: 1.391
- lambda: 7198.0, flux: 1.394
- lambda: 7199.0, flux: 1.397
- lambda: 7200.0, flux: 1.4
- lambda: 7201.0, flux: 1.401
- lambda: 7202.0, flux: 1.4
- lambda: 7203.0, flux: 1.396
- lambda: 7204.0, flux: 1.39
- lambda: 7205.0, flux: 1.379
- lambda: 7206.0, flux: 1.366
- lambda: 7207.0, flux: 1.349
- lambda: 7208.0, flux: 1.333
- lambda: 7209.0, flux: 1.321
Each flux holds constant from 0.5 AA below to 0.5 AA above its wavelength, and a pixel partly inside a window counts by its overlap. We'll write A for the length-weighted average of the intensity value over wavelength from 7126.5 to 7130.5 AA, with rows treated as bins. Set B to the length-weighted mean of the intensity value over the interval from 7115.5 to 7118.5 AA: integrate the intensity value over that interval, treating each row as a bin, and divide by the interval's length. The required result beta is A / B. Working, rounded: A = 1.37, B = 1.244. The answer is 1.10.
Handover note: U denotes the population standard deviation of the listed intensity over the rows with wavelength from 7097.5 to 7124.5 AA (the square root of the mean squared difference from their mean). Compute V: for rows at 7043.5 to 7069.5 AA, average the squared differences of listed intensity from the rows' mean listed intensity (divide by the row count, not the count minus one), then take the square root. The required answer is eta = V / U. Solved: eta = 2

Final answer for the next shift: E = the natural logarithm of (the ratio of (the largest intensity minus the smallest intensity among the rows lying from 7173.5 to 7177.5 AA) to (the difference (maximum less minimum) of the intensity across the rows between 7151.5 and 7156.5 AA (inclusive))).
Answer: 1.8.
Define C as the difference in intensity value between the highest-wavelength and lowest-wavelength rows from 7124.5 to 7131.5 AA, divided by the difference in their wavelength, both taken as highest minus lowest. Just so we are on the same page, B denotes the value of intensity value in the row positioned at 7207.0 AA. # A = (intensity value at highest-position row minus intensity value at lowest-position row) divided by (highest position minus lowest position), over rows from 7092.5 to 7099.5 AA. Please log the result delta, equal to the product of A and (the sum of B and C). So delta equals -0.011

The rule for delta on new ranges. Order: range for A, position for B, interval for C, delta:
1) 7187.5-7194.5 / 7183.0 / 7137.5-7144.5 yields -0.013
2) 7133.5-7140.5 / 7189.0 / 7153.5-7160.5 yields -0.011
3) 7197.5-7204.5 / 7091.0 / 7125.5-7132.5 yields -0.001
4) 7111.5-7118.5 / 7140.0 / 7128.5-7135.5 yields -0.019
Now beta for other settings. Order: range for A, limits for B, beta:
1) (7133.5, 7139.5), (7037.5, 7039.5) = 1.02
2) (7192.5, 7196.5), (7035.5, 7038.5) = 1.01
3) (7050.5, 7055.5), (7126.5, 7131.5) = 1.04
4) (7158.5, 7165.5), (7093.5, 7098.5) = 1.07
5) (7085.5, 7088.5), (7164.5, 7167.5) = 1.00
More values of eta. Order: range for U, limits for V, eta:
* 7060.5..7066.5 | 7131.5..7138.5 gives 0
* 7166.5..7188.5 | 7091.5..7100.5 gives 0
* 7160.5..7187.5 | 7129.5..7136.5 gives 0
